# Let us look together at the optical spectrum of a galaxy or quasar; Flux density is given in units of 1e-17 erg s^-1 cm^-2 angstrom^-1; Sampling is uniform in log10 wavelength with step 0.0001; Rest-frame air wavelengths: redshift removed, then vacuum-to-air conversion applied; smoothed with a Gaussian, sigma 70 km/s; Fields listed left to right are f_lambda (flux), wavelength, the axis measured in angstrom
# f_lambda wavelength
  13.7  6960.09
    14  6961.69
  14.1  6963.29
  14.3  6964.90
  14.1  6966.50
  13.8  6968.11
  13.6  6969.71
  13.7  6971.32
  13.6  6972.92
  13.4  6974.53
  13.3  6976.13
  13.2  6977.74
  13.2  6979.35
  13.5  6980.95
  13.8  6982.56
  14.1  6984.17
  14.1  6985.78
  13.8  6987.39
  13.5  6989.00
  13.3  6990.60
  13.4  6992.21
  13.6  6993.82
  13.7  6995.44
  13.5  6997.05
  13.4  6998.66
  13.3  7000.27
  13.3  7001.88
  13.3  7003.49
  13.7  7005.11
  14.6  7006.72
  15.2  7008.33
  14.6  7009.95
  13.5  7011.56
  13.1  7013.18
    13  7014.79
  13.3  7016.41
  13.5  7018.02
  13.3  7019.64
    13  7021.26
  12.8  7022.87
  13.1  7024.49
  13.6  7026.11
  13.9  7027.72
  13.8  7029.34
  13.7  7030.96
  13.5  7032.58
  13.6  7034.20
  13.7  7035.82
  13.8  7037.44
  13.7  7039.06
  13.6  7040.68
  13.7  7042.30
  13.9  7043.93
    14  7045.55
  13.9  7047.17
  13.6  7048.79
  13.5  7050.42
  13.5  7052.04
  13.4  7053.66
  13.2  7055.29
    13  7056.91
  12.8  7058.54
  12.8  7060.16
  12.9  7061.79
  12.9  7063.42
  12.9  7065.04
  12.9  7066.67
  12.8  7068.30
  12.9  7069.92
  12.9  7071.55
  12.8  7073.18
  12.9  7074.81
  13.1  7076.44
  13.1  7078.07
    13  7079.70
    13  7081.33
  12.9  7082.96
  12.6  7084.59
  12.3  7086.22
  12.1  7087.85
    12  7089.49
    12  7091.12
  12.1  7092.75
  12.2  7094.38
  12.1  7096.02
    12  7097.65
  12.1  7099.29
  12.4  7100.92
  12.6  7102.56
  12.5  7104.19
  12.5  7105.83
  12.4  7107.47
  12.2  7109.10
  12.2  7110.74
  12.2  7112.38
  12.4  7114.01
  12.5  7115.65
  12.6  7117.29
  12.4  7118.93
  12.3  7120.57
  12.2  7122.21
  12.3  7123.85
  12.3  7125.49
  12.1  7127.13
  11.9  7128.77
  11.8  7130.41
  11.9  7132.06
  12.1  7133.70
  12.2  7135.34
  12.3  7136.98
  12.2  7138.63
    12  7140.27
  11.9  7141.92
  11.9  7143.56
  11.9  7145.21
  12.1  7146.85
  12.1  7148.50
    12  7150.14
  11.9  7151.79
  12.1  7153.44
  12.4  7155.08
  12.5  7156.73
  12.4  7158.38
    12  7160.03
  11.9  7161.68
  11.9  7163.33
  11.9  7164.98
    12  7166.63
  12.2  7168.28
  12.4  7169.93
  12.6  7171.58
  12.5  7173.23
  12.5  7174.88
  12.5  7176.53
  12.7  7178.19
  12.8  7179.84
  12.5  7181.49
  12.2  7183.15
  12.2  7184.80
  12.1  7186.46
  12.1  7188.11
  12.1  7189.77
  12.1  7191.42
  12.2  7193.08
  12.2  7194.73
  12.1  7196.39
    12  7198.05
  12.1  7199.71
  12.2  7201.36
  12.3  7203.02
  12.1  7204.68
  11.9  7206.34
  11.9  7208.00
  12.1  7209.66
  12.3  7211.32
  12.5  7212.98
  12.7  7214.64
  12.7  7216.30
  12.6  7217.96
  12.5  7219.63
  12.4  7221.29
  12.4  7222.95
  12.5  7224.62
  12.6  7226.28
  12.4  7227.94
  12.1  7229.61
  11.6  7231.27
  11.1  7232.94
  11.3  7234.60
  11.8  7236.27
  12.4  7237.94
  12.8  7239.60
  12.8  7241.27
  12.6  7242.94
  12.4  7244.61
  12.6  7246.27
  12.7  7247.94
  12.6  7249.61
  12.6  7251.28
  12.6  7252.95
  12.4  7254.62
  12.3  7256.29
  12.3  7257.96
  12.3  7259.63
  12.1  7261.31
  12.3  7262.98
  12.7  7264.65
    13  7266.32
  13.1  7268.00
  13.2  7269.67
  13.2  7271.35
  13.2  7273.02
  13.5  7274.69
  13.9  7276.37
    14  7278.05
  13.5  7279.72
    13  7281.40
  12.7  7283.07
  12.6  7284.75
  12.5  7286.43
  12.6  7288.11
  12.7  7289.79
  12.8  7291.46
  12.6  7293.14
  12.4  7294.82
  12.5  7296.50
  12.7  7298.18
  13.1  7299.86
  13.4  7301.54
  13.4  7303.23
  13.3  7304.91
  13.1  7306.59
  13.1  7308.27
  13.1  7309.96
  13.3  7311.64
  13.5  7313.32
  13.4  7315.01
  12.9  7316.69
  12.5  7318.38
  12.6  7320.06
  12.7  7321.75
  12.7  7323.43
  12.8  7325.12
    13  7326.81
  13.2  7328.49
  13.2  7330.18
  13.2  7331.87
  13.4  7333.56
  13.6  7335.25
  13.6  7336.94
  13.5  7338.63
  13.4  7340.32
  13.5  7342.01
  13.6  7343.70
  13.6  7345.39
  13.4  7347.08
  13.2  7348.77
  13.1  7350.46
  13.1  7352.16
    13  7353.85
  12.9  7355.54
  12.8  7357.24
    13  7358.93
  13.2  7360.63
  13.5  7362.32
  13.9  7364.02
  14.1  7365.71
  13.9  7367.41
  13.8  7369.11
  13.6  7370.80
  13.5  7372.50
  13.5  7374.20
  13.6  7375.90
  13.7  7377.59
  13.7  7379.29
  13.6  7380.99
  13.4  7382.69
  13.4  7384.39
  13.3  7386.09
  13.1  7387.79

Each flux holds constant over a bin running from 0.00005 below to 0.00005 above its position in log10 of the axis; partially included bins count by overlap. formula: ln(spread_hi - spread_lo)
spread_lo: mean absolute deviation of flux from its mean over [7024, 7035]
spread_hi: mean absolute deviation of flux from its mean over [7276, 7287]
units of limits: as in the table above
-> -1.0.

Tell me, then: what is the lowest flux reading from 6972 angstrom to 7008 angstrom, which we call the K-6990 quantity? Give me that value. 13.2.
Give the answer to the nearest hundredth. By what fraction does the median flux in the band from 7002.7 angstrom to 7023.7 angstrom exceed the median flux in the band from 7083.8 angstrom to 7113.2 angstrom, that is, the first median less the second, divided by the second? 0.09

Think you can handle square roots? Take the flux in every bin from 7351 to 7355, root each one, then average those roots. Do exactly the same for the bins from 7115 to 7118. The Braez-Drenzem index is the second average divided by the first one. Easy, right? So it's 0.981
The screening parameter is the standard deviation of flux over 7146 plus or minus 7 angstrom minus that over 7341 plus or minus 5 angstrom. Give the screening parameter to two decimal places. 0.01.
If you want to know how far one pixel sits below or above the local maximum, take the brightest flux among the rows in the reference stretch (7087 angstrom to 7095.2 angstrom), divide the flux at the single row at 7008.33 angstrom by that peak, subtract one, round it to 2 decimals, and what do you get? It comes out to 0.25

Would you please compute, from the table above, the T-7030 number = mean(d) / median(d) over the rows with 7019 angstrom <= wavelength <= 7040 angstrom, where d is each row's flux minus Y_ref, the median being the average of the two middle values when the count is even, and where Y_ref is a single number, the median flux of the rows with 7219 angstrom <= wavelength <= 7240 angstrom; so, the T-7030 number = 0.92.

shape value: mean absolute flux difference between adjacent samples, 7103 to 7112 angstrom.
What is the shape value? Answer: 0.075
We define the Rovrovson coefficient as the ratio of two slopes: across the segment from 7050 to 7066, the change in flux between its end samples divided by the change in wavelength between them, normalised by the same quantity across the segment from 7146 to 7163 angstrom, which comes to 3.0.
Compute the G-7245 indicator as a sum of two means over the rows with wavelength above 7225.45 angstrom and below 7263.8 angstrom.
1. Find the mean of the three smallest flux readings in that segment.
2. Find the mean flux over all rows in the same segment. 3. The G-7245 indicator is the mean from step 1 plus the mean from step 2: 23.6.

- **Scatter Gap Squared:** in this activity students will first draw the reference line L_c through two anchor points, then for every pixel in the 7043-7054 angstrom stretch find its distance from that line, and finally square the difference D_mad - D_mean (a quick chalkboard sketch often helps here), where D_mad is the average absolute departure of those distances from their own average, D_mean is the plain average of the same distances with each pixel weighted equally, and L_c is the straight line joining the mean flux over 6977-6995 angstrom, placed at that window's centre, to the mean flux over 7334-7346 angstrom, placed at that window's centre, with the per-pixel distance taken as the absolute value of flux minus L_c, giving 0.0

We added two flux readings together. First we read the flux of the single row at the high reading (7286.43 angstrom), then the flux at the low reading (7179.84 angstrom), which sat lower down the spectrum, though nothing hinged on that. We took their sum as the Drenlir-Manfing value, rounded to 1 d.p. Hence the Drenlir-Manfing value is 25.3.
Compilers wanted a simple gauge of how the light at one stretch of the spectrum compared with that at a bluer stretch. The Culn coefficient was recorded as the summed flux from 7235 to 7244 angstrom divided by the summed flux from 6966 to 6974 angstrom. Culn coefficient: 0.91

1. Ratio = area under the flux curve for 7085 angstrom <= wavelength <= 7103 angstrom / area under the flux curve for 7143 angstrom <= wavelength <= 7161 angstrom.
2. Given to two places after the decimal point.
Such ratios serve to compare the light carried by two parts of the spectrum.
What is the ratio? 1.00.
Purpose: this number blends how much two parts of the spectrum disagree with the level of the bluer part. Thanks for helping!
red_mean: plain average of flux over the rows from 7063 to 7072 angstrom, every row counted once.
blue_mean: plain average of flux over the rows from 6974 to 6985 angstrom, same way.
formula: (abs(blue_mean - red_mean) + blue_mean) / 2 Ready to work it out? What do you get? 7.06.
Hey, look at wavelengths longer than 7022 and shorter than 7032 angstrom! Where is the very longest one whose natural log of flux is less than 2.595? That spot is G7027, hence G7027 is 7024.49 angstrom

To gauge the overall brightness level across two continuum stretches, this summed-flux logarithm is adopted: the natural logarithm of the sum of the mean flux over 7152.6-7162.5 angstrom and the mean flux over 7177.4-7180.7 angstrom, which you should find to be 3.22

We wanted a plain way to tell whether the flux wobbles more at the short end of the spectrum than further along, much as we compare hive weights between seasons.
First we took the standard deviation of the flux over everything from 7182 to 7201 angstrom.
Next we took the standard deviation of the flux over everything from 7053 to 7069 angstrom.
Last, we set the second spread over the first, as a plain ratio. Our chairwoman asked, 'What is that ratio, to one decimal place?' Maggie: 3.0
